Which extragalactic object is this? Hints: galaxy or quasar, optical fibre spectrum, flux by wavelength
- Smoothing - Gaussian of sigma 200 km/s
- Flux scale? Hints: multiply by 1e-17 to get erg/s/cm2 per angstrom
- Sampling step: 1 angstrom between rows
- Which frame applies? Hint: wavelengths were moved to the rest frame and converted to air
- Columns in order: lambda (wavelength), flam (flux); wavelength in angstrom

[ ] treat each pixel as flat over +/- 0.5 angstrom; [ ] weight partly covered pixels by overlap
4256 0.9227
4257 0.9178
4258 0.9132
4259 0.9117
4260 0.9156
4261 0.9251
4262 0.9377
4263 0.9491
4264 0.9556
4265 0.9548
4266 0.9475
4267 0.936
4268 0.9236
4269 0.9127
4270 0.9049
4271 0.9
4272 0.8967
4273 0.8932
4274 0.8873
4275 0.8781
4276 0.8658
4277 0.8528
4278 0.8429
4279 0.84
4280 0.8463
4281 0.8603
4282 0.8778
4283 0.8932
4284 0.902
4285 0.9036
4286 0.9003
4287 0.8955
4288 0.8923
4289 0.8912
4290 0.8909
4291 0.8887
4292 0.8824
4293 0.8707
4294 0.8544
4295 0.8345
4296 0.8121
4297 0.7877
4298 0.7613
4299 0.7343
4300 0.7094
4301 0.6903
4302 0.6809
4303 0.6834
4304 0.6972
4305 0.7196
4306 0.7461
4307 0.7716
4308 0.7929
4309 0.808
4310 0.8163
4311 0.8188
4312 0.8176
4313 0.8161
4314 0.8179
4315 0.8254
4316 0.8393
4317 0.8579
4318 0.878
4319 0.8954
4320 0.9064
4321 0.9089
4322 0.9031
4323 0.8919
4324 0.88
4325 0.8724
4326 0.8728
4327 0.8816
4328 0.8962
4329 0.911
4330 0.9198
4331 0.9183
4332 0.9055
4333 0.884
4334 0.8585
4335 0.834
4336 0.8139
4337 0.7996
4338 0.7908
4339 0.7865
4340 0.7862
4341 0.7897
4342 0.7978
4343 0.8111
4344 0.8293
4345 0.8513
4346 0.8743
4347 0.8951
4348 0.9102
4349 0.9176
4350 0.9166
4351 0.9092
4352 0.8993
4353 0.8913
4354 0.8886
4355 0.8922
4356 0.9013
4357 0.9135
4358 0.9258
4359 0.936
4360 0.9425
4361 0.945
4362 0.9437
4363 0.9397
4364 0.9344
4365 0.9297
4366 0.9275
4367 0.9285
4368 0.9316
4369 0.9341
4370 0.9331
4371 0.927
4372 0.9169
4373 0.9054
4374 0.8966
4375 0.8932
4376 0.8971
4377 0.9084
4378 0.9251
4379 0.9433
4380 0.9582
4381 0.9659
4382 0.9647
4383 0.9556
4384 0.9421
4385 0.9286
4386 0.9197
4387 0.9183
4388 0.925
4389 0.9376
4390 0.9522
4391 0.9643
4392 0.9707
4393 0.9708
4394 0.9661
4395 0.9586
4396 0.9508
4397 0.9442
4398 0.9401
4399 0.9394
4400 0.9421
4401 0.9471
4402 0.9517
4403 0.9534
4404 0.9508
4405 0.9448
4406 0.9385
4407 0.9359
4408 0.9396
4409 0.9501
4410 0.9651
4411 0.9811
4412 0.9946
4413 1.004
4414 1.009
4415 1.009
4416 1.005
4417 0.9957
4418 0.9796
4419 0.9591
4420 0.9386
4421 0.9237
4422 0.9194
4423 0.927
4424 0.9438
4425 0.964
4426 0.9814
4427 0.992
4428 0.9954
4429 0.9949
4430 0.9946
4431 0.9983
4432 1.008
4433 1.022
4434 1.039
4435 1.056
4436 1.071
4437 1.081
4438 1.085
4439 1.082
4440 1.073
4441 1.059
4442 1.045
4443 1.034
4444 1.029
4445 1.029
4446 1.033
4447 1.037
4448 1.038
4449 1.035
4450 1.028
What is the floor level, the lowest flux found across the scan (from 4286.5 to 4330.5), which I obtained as 0.6809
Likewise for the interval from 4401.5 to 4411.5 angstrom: 0.9359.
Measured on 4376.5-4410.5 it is 0.9084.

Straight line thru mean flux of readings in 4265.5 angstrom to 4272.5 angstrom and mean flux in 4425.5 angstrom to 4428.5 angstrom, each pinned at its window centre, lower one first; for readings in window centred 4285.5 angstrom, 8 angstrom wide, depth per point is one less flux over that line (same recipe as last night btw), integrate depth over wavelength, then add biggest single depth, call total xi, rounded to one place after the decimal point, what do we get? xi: 0.3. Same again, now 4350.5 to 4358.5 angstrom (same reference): 0.5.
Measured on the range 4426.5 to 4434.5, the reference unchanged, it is -0.1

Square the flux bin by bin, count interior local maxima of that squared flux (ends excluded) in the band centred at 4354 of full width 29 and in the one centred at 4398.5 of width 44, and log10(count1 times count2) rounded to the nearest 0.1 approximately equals 0.8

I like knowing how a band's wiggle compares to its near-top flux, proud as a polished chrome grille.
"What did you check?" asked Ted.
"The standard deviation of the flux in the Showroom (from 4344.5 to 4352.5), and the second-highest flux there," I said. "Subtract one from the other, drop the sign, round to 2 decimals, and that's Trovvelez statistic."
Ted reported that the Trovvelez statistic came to 0.89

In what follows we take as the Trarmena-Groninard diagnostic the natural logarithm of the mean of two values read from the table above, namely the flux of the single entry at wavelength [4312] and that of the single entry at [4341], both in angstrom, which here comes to -0.22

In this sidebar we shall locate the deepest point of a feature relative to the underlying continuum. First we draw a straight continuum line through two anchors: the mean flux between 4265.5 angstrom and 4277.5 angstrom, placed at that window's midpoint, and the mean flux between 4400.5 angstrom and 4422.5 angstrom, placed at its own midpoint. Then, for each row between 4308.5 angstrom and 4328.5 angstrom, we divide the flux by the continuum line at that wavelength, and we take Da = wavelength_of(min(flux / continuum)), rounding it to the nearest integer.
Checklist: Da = 4309 angstrom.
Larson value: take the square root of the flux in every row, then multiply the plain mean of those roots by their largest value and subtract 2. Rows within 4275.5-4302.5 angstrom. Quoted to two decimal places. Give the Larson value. -1.13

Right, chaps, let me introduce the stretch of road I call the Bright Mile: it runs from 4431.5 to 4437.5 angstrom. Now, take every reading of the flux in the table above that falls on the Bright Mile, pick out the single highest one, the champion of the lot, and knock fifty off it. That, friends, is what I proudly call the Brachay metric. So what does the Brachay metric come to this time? -48.9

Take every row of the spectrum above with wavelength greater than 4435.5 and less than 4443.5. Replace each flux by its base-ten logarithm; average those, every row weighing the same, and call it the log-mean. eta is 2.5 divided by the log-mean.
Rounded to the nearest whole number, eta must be 90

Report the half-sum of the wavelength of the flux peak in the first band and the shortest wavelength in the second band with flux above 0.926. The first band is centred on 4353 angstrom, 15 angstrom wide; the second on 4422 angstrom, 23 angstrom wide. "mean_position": 4385.5 angstrom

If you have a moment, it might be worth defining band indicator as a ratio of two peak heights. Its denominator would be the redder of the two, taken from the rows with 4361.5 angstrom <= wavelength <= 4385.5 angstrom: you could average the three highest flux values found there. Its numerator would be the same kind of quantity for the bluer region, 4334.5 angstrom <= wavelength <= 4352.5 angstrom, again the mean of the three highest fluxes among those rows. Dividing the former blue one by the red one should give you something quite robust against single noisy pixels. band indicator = 0.950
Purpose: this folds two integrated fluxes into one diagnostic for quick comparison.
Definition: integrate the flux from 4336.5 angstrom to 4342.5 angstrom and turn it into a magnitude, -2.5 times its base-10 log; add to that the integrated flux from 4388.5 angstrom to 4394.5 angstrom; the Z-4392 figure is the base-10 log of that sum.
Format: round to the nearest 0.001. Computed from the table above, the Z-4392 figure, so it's 0.610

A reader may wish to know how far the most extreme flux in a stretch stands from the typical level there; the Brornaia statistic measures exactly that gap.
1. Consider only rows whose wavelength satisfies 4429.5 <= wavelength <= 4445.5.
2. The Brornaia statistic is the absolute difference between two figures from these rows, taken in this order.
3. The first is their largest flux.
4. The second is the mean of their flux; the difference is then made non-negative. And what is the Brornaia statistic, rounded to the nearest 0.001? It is 0.041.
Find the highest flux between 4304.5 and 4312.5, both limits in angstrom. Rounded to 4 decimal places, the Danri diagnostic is 0.8188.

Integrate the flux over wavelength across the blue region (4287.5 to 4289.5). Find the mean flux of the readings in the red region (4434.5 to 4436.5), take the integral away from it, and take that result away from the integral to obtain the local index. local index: 2.5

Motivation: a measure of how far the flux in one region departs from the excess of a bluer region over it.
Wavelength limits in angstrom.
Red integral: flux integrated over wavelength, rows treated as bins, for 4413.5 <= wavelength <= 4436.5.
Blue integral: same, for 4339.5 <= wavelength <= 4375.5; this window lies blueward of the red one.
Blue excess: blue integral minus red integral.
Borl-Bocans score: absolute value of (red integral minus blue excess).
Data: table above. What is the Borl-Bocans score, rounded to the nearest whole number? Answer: 13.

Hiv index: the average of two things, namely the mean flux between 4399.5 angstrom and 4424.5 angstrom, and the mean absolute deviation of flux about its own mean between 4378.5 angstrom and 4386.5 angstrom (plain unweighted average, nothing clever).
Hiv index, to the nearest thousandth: 0.487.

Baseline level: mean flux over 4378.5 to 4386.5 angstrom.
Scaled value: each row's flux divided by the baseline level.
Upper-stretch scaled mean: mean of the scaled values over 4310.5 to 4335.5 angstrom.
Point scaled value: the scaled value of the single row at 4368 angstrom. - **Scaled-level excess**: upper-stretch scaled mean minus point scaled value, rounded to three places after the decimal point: -0.062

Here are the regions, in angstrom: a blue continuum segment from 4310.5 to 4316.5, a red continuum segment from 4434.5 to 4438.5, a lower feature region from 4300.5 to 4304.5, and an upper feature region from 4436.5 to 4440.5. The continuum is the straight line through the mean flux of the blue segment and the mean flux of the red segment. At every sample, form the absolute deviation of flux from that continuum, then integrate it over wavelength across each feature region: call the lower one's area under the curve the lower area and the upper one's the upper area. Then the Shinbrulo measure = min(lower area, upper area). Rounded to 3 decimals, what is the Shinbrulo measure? 0.026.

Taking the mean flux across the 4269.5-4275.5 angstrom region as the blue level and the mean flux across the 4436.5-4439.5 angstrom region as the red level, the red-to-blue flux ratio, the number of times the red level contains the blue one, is 1.21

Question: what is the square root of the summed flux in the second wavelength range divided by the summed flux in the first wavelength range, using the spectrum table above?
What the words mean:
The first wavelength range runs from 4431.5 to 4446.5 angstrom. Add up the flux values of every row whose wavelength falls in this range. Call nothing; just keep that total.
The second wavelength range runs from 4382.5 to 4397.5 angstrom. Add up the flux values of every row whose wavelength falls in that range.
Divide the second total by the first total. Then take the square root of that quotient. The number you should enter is 0.950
